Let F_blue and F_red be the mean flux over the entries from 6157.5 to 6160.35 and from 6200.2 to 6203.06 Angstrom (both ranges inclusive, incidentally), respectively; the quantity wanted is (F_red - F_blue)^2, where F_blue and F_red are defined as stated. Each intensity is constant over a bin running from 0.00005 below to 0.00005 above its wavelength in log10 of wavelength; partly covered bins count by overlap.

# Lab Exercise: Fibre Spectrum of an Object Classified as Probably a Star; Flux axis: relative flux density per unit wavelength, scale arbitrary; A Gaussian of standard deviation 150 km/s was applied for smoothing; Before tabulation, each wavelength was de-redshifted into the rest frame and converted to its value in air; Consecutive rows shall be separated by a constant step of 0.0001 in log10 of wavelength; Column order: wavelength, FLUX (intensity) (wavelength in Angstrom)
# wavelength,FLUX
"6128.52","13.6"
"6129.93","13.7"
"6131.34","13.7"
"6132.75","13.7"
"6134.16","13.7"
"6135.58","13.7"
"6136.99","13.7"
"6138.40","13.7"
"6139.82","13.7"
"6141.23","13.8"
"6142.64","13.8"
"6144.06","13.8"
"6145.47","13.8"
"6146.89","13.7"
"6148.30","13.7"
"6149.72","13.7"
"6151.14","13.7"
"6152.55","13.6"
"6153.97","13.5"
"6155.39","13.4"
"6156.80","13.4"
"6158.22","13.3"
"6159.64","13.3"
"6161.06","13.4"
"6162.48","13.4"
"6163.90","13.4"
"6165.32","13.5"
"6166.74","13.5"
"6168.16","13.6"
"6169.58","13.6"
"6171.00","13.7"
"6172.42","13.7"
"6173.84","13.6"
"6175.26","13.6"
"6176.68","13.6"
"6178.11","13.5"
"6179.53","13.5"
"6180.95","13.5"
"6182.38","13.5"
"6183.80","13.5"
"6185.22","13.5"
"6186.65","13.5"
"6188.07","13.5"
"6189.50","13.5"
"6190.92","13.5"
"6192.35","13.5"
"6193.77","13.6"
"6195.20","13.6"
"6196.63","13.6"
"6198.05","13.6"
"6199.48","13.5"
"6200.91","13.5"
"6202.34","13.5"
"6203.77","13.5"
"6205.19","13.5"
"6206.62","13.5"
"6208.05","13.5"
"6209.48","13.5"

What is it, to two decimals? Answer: 0.04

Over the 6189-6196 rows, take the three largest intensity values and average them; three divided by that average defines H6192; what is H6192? 0.2211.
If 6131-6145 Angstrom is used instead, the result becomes 0.2174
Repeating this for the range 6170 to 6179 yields 0.2195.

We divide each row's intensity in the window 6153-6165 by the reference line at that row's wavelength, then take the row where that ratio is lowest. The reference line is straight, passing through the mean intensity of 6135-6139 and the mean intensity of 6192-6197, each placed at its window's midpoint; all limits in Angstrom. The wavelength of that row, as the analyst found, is 6158.22 Angstrom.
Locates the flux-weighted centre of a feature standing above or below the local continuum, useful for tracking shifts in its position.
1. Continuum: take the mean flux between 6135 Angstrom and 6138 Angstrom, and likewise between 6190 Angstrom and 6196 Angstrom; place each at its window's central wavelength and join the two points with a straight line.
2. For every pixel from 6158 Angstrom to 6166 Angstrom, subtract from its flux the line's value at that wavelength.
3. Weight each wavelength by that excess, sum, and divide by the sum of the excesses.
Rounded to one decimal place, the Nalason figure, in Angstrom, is 6161.1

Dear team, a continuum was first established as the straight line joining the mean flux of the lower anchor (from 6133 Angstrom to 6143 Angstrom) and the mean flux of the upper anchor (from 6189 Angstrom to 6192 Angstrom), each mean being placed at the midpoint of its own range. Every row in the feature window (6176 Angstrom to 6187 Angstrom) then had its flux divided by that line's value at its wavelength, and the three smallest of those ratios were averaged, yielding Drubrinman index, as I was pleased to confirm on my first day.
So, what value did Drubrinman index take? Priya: 1.00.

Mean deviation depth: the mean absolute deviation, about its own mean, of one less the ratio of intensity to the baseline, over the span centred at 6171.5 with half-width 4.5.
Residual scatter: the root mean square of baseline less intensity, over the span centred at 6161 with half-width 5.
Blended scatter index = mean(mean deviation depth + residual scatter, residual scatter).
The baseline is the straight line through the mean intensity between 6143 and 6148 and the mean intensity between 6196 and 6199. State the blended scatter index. 0.34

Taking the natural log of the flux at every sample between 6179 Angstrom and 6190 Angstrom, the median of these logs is 2.60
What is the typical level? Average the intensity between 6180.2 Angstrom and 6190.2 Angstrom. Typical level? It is 13.50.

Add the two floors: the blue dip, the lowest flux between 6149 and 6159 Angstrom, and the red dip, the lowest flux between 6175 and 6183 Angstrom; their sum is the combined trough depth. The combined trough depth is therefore 26.8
